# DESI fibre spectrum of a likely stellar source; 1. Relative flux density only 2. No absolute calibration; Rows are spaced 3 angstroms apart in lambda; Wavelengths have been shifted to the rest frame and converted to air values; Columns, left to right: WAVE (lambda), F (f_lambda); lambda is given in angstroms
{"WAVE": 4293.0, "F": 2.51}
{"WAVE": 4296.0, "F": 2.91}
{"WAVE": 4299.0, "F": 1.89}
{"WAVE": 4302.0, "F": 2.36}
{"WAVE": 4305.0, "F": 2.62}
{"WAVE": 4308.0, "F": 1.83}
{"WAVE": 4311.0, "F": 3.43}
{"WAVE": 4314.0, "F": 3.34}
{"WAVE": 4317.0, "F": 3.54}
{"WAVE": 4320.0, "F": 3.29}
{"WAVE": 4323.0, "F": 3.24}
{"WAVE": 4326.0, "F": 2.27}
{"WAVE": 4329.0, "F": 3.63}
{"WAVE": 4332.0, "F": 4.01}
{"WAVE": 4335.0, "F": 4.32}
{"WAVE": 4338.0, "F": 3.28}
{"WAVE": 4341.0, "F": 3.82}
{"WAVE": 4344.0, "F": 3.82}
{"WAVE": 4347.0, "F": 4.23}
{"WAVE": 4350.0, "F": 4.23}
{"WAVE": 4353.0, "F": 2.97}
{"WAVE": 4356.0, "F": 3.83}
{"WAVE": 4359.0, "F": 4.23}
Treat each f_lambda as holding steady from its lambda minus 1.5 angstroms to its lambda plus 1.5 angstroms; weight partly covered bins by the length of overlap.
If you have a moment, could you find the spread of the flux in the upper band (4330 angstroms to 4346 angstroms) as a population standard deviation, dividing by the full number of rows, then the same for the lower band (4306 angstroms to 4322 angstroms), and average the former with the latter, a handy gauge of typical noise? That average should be 0.49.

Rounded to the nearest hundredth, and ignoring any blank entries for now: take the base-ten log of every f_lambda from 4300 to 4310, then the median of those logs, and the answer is 0.37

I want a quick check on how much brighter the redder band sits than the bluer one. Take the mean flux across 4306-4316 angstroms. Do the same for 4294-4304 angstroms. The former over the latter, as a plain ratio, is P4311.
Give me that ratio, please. 1.20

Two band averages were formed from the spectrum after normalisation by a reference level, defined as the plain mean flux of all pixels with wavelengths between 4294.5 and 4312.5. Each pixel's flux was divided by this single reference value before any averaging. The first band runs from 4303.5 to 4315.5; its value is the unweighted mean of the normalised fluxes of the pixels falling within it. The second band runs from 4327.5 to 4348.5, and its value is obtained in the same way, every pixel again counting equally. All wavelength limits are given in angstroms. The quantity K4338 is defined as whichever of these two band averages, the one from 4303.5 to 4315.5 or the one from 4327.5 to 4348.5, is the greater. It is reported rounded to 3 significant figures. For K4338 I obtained 1.55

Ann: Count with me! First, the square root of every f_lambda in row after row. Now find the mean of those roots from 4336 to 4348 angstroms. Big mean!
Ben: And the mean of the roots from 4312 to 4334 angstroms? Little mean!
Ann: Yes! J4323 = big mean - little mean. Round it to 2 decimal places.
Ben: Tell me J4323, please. 0.12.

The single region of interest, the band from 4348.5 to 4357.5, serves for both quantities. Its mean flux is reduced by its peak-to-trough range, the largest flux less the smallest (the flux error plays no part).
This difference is 2.4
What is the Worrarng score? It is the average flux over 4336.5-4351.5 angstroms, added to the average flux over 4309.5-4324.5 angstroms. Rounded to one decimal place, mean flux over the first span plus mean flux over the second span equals 7.2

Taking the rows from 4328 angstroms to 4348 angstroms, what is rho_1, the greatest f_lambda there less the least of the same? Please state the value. 1.0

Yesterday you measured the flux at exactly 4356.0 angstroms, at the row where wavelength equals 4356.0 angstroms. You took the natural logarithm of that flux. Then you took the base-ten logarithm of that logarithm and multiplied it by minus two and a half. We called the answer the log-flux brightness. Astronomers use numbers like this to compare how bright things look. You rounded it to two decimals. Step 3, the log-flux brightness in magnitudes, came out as -0.32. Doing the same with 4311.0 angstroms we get -0.23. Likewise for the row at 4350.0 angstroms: -0.40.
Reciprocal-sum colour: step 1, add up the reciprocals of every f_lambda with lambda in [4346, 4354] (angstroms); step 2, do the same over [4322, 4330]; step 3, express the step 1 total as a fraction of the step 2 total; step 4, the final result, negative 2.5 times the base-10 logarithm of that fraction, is 0.26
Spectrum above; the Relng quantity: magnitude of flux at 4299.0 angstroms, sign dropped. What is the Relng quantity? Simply 1.9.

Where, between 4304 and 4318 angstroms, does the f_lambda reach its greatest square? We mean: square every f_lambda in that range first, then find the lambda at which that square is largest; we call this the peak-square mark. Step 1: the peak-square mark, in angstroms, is 4317.0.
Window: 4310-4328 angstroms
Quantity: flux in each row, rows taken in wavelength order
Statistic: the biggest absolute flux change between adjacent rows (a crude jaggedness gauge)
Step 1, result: 0.97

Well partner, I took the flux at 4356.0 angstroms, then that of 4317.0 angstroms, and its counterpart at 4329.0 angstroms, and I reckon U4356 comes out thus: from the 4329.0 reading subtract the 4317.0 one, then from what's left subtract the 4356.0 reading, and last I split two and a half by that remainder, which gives -0.67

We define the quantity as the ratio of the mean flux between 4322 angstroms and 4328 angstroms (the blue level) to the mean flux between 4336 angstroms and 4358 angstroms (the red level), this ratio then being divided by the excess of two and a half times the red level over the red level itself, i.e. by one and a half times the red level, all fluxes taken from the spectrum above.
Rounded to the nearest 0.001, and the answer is 0.131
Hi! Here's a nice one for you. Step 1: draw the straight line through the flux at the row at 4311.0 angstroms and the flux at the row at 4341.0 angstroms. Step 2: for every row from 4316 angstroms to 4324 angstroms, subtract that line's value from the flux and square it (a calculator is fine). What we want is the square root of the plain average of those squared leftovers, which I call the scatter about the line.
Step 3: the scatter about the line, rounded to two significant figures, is 0.25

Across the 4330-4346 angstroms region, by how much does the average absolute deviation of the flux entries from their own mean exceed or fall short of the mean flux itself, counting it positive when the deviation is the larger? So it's -3.6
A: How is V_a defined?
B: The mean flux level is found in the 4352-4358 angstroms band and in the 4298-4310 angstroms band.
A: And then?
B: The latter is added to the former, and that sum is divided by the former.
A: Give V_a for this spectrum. 1.64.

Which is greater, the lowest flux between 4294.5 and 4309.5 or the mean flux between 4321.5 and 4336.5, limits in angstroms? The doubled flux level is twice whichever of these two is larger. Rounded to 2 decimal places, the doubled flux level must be 6.99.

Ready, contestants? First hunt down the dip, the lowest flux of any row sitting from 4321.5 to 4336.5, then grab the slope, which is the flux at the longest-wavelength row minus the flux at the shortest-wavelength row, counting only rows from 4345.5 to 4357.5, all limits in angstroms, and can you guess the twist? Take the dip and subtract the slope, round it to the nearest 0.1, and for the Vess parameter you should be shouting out 2.7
